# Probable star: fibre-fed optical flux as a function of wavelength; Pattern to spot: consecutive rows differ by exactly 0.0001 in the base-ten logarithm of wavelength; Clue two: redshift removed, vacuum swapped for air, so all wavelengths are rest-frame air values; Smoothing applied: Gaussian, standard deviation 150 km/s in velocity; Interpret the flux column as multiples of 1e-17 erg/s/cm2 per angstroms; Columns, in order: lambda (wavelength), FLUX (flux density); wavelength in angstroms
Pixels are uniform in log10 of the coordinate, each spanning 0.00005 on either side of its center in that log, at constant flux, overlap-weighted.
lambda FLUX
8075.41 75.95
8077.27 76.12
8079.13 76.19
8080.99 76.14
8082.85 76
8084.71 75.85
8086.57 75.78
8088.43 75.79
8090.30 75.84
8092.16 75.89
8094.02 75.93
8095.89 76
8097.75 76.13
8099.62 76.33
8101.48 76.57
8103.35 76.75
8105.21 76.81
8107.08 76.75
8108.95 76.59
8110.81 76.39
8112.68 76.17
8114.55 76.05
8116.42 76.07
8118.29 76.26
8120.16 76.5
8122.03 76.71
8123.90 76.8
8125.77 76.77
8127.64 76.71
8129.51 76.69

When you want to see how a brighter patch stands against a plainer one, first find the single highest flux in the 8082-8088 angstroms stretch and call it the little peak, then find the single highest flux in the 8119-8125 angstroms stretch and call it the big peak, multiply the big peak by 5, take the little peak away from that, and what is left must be 308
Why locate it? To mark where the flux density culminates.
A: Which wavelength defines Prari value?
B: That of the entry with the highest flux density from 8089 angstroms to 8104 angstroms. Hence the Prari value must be 8103.35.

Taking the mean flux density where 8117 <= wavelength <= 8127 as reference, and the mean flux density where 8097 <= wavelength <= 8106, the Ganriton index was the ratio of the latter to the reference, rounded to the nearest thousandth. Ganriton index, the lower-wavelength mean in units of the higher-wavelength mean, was 0.999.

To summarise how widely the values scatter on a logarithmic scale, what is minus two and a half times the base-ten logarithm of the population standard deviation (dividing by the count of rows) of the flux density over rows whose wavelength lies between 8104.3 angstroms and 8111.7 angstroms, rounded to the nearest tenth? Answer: 2.0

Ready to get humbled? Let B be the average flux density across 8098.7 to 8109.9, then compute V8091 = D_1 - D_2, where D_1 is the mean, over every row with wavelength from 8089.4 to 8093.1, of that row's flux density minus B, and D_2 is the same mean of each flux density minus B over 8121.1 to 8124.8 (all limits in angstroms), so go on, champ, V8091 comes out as -0.89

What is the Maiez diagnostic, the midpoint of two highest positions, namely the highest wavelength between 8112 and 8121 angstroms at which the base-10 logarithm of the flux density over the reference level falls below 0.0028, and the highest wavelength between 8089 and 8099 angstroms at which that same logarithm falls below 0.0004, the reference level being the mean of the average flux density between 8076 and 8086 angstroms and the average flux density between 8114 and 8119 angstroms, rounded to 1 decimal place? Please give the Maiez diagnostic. 8109.0 angstroms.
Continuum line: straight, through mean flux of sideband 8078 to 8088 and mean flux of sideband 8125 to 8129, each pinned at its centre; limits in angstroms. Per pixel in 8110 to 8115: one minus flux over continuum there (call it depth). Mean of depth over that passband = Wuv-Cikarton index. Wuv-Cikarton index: 0.004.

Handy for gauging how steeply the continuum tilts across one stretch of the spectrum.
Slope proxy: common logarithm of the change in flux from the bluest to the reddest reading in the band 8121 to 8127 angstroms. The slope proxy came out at -1.2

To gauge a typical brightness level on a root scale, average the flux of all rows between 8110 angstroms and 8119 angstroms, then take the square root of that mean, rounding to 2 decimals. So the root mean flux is 8.73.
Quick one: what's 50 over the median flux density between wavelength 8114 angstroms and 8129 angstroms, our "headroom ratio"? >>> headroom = 0.653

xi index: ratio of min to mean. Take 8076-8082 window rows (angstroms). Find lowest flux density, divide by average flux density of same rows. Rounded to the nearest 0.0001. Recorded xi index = 0.9996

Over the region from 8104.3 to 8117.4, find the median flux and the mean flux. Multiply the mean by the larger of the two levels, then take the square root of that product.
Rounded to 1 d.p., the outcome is 76.4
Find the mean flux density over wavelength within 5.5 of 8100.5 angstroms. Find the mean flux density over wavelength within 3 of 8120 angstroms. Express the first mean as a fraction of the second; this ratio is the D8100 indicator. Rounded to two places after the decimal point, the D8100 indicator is 1.00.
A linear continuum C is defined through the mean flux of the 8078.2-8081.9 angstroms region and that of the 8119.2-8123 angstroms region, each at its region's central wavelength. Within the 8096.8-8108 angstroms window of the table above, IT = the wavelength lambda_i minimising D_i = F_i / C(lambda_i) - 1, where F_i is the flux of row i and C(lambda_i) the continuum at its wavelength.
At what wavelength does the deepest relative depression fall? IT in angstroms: 8097.75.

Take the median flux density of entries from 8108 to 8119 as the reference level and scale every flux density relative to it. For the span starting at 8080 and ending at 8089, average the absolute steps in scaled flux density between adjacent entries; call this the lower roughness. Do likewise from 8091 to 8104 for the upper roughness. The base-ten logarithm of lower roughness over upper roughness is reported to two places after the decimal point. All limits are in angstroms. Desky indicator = -0.19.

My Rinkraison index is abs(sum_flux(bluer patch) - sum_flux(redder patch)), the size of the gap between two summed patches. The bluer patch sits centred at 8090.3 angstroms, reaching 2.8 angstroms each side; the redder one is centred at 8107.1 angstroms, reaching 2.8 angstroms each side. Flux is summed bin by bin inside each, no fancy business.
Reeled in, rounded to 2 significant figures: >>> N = 2.6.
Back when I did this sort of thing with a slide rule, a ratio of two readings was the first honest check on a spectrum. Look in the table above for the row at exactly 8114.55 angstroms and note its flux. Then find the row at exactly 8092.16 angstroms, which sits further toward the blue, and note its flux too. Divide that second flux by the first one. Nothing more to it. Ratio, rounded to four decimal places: 0.9979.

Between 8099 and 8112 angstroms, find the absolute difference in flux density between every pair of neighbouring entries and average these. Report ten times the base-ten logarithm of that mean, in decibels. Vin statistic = -8.2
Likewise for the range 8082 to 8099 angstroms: -11.5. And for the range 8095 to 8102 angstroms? -7.2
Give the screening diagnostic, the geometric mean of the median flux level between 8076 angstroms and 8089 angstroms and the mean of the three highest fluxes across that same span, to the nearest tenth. 76.1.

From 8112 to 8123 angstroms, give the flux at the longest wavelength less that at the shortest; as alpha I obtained 0.54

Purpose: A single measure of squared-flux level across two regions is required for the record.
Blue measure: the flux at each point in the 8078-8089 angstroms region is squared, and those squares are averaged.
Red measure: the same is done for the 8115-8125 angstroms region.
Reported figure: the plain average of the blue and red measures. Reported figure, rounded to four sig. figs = 5809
